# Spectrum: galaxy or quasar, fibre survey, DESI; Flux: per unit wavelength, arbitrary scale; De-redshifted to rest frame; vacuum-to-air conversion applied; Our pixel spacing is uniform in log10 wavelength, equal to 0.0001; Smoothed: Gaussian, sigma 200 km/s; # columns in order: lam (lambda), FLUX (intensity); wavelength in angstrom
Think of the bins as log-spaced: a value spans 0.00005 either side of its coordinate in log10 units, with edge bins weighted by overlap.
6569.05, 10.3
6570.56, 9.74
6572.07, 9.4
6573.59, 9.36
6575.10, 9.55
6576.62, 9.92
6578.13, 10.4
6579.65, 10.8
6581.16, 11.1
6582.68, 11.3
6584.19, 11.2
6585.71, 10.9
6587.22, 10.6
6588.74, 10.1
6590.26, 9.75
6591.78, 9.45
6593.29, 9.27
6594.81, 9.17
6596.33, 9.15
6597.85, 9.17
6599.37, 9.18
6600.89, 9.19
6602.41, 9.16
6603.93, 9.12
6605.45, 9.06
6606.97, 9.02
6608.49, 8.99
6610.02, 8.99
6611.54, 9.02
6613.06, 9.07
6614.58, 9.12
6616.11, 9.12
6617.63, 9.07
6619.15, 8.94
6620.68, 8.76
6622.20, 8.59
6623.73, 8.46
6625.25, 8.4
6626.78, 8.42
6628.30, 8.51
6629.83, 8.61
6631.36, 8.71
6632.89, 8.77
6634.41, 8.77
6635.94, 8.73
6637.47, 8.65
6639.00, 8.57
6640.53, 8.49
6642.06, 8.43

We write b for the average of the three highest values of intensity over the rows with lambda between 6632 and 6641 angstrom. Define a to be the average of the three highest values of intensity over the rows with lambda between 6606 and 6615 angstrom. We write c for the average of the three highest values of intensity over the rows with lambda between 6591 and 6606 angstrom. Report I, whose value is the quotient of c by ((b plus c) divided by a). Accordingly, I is 4.67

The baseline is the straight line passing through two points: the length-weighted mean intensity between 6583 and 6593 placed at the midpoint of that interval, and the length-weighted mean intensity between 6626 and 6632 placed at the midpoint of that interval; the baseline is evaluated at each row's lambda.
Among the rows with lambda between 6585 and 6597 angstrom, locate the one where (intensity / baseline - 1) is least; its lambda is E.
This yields 6594.81 angstrom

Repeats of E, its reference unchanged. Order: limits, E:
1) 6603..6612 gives 6603.93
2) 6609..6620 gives 6610.02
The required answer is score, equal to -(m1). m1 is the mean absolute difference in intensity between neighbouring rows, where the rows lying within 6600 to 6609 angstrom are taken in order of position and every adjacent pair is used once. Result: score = -0.04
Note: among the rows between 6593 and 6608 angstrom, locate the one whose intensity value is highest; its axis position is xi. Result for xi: 6593.29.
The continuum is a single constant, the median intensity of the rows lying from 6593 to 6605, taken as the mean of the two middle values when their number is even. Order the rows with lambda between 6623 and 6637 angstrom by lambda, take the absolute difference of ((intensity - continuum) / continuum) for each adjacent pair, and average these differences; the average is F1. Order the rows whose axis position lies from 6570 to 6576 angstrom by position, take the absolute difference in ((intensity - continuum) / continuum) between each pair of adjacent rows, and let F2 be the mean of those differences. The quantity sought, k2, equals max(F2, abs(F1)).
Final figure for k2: 0.021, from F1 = 0.006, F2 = 0.021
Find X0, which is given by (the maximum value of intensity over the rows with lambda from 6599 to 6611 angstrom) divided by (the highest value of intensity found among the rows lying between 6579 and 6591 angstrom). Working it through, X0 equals 0.81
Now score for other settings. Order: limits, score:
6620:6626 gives -0.12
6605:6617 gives -0.03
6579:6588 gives -0.24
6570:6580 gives -0.30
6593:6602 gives -0.03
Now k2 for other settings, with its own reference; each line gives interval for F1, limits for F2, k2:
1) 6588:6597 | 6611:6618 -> 0.021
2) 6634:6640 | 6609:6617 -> 0.007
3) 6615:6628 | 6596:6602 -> 0.012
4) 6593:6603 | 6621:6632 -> 0.009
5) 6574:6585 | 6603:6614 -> 0.034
